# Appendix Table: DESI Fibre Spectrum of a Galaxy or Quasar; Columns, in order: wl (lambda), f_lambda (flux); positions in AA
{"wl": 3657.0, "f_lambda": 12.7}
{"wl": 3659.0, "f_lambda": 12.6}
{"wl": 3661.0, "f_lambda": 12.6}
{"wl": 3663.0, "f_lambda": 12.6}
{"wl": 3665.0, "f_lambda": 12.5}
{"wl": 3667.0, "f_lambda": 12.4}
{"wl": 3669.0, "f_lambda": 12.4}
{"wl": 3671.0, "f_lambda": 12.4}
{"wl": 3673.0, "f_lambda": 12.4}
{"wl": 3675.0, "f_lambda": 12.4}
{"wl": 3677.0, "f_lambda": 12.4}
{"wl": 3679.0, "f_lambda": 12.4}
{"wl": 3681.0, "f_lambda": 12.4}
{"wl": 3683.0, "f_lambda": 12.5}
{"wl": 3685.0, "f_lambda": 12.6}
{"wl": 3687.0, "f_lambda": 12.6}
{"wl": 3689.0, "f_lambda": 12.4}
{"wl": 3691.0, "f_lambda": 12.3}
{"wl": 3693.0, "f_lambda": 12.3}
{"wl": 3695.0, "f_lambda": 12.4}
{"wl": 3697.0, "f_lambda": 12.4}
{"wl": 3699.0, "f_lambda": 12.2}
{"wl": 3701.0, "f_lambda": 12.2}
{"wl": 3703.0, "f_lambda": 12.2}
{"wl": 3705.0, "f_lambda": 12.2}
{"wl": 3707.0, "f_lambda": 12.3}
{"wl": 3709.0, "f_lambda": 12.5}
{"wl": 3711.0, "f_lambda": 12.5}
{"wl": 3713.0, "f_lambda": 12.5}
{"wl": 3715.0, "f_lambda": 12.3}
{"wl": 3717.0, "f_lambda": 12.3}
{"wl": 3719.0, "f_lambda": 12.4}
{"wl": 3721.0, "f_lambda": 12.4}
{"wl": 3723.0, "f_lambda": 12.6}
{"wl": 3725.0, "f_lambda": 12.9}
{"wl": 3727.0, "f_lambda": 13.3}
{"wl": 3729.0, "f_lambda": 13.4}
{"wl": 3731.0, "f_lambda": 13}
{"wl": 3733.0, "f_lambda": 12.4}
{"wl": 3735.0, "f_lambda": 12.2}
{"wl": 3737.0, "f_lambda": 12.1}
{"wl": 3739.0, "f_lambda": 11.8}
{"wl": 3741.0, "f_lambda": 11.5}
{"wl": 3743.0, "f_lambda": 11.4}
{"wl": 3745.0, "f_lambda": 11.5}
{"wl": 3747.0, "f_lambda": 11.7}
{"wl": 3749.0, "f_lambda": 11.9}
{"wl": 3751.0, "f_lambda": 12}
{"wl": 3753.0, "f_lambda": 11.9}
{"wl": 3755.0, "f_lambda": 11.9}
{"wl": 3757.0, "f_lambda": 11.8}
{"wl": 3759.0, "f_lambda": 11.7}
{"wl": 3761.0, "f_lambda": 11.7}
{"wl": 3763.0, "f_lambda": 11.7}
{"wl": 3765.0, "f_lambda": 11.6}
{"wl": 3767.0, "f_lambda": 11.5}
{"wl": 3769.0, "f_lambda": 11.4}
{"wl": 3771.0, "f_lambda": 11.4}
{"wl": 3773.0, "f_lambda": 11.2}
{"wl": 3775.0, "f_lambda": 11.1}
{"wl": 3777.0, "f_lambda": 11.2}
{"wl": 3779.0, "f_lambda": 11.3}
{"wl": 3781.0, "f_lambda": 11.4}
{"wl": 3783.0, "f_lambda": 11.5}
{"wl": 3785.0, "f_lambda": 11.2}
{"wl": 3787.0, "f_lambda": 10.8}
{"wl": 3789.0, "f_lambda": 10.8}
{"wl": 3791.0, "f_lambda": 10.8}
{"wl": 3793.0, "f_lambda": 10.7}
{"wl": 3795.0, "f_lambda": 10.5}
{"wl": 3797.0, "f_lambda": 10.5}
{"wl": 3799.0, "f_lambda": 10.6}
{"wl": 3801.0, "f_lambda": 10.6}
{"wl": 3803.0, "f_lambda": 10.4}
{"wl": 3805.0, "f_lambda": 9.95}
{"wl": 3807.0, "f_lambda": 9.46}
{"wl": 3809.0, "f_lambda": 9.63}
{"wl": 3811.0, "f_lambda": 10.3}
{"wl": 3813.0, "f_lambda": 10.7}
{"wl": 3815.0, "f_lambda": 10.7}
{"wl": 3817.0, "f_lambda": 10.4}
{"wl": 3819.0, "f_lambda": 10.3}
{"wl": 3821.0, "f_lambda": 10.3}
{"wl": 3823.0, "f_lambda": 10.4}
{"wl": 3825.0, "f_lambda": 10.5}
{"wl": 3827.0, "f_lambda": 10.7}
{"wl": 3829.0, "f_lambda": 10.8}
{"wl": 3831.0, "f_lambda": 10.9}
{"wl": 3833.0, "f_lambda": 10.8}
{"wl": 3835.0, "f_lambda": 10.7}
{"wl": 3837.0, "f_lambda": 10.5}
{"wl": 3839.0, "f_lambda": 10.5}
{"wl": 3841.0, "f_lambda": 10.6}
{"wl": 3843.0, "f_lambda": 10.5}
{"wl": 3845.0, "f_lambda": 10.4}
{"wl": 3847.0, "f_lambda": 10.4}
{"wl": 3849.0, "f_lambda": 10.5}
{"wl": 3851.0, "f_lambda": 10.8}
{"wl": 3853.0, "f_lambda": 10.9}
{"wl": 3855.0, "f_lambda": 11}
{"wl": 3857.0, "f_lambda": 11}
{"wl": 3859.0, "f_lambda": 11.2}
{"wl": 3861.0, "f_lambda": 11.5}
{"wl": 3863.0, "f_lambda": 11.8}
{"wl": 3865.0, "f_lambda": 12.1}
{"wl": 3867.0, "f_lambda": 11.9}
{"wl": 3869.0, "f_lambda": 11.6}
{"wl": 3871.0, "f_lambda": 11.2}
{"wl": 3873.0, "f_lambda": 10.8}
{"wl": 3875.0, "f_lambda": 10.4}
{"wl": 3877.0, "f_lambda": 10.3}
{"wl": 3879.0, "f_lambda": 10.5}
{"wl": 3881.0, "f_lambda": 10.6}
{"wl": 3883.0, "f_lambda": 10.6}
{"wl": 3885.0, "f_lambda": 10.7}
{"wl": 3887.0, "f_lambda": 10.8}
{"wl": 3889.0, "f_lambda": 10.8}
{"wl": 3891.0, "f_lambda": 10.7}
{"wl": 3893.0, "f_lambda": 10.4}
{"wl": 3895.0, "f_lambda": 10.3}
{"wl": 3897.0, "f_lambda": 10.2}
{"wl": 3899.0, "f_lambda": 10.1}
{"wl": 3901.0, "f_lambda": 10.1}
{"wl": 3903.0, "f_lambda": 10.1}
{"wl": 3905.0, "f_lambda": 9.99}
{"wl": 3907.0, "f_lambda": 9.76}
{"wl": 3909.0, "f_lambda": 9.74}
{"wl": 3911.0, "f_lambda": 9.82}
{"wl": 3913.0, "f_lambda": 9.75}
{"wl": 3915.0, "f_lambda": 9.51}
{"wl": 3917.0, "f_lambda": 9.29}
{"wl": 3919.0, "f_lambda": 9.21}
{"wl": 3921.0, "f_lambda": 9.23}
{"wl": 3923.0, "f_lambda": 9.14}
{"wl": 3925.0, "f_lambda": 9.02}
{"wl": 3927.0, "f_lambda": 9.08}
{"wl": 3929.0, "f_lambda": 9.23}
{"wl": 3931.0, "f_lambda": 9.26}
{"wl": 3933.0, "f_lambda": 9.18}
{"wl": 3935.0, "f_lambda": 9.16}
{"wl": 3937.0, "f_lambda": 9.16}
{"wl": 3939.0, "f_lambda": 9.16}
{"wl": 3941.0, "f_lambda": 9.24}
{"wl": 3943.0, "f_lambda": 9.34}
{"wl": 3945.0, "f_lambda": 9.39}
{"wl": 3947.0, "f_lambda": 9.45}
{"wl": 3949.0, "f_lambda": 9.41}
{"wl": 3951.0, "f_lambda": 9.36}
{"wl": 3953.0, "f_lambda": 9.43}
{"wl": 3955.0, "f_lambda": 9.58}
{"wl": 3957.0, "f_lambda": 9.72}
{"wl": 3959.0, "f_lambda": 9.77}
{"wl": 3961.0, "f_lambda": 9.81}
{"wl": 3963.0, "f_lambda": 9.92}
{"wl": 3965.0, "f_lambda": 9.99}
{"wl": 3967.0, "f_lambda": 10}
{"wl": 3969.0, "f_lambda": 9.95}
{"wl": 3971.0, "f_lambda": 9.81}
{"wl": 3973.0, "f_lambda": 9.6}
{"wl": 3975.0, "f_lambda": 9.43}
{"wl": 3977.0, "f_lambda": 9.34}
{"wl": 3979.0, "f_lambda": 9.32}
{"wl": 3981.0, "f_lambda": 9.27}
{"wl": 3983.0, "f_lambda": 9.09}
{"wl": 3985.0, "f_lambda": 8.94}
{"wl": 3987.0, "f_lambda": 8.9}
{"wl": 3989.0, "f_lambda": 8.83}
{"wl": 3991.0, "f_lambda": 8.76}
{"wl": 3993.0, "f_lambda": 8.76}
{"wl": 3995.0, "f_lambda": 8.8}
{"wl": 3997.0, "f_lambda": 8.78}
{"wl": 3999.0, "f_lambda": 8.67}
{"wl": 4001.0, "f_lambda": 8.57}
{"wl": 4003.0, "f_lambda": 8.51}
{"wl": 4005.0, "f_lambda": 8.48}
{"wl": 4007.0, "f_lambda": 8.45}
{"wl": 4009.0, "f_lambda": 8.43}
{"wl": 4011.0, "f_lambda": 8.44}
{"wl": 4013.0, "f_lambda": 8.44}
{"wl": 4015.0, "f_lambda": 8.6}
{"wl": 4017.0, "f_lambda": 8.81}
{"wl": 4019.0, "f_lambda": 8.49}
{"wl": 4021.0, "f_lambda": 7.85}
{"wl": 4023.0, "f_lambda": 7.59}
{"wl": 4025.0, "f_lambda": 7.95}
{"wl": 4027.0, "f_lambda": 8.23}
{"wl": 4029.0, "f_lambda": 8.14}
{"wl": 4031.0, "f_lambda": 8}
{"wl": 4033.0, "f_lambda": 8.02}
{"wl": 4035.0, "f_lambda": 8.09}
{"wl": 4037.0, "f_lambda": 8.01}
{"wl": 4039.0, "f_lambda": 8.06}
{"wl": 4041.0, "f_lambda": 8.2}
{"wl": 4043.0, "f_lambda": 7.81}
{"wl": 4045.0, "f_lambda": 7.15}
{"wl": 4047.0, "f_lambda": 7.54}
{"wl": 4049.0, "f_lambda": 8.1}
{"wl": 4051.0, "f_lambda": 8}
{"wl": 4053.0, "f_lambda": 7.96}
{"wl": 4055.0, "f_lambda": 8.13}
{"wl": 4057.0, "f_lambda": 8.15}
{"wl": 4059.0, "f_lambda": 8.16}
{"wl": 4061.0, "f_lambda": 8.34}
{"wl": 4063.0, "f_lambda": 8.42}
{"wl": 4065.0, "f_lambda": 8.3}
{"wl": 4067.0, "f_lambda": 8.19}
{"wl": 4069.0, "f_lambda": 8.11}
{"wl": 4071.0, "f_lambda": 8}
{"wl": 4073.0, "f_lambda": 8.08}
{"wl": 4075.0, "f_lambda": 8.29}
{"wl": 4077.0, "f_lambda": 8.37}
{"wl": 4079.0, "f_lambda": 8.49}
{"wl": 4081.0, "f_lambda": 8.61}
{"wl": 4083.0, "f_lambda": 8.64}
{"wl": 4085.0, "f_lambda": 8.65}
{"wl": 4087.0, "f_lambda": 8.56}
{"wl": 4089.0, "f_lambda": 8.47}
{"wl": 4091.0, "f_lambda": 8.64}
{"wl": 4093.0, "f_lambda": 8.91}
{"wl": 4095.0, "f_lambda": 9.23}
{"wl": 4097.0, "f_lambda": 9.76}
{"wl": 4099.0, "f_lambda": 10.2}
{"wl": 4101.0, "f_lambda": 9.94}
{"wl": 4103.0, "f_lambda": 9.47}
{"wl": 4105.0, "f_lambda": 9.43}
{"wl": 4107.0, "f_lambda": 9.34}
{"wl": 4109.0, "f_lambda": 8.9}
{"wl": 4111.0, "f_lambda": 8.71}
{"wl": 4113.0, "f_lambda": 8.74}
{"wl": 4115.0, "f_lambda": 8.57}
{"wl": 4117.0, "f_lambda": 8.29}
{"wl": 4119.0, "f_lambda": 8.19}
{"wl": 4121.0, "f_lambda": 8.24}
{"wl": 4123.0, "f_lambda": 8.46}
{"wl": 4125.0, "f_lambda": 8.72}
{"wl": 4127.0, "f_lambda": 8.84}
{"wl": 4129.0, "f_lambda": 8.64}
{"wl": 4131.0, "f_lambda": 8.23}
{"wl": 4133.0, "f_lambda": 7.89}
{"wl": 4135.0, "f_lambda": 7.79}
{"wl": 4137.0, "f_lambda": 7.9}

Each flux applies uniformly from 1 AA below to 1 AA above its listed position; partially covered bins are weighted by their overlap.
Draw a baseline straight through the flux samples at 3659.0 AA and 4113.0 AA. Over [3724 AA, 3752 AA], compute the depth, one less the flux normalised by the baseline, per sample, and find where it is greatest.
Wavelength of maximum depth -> 3743.0 AA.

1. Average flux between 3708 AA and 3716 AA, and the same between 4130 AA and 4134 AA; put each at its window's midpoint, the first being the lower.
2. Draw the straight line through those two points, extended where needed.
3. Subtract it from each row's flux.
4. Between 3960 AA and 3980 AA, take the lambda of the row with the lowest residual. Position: 3977.0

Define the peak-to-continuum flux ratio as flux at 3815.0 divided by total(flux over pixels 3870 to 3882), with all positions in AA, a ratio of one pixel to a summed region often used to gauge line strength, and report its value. 0.168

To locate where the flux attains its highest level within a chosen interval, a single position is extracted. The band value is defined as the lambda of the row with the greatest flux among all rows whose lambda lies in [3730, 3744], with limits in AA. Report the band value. 3731.0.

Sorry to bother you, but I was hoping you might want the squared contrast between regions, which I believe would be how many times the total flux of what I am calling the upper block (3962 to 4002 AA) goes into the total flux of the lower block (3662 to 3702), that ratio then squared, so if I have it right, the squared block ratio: 1.8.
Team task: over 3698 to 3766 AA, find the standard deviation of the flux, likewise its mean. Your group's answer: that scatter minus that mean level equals -11.7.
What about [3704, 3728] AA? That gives -12.2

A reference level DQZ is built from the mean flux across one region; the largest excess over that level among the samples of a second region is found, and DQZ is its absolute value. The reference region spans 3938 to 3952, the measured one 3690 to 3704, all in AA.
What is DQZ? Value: 3.1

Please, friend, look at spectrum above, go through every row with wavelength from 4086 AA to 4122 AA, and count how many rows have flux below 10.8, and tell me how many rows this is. 18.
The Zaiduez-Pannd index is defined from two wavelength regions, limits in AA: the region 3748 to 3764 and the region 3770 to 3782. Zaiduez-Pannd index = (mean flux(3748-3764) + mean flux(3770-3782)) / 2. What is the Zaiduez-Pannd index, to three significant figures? 11.5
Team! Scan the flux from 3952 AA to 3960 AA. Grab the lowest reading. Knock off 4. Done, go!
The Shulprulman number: 5.4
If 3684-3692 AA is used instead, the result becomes 8.3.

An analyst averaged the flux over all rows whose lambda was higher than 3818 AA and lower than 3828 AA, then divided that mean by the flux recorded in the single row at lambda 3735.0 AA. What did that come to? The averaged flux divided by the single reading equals 0.86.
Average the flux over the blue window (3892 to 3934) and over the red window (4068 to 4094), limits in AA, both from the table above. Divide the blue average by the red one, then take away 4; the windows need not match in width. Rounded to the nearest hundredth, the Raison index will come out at -2.86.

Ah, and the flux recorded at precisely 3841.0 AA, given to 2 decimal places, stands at 10.60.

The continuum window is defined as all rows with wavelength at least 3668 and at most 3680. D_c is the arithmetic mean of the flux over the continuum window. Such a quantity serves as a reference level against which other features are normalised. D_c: 12.4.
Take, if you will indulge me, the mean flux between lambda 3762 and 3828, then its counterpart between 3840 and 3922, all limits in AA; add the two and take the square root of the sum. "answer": 4.6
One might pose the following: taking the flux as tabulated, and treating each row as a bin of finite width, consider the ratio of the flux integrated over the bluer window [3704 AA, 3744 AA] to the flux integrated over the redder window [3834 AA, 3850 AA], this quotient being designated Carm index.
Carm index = 2.9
